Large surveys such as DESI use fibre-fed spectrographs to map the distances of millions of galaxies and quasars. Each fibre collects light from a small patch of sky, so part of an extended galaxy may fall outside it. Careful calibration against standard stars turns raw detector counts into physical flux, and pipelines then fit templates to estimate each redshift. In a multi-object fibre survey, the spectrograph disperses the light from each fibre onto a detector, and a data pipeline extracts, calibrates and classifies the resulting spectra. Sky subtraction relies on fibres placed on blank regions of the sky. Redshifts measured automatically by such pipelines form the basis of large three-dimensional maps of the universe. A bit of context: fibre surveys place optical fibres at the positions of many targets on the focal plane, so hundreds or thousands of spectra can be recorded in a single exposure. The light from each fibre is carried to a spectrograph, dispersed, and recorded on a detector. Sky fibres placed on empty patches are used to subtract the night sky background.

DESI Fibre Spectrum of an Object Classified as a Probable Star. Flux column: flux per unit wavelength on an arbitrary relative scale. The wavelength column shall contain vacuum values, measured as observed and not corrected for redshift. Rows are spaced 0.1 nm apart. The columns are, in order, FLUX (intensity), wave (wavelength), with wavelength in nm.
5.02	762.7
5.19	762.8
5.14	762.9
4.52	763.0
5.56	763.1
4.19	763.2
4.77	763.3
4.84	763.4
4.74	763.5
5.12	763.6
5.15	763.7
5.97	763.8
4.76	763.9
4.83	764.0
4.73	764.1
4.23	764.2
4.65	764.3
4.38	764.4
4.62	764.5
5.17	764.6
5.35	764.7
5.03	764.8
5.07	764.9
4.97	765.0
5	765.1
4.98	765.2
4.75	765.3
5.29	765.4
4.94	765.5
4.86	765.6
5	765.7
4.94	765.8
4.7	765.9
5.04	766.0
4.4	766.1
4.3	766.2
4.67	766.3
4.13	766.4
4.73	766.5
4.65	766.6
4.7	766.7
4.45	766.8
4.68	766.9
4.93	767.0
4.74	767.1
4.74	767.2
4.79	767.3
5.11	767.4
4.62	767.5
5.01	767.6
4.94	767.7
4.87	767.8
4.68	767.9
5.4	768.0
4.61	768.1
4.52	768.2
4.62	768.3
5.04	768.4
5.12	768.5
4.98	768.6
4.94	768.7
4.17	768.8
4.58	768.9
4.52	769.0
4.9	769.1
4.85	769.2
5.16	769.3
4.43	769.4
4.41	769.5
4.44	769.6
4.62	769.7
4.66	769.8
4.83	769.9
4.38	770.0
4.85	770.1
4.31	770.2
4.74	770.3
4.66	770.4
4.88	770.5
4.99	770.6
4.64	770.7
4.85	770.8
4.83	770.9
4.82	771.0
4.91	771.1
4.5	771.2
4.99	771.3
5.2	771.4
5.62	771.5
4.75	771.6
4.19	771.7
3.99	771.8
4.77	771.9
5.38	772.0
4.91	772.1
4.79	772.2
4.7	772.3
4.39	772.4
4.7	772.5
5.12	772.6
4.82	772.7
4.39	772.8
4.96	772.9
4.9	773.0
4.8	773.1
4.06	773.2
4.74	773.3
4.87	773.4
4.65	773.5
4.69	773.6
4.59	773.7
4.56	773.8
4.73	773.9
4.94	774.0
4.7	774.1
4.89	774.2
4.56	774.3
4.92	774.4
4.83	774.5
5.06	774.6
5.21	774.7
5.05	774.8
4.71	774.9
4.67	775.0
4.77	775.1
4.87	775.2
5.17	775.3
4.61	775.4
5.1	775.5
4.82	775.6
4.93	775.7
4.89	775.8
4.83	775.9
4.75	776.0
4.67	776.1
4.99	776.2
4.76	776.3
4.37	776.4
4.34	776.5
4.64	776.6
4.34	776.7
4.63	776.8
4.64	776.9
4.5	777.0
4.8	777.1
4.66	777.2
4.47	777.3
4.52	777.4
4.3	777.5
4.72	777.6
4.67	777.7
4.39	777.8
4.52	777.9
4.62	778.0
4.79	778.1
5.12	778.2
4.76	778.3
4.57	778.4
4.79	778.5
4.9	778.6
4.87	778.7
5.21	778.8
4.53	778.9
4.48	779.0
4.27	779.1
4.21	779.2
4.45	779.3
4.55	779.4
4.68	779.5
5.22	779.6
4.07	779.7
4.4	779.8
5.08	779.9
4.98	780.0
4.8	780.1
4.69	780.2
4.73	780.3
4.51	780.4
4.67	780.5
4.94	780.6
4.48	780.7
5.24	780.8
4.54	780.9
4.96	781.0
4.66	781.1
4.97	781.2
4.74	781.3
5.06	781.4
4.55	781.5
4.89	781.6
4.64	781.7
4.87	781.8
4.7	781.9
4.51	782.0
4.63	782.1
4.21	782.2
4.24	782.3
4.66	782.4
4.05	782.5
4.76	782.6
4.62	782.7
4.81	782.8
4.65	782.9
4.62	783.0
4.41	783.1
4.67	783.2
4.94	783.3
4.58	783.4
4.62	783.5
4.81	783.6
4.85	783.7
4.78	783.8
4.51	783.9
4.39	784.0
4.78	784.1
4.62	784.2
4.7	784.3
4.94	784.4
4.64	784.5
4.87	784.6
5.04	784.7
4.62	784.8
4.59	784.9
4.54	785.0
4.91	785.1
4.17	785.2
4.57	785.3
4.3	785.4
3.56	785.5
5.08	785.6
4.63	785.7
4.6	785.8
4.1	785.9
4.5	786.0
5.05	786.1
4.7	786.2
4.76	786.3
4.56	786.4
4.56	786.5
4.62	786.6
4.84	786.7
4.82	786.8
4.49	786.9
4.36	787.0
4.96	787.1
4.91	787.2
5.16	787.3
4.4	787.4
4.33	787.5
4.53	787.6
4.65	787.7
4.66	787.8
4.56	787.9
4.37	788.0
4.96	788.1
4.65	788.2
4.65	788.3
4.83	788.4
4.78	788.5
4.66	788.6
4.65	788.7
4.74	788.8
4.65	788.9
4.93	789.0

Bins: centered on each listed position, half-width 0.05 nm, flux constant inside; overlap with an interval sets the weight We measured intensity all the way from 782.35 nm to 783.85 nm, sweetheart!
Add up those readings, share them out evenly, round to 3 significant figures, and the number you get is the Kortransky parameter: 4.66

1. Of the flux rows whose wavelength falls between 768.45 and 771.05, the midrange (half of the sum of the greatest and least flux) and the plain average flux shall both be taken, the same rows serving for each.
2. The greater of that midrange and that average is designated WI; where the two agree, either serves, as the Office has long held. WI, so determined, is 4.71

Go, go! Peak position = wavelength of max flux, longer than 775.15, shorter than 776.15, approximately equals 775.3 nm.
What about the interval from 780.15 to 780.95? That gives 780.8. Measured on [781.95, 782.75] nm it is 782.6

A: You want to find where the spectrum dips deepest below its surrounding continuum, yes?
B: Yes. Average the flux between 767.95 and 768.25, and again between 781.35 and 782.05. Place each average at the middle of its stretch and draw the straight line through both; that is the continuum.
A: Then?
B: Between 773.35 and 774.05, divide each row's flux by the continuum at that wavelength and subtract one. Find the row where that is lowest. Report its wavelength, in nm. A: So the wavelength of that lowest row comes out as 773.8 nm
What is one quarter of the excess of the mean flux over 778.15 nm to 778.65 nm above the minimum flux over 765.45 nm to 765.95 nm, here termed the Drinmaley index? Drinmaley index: 0.032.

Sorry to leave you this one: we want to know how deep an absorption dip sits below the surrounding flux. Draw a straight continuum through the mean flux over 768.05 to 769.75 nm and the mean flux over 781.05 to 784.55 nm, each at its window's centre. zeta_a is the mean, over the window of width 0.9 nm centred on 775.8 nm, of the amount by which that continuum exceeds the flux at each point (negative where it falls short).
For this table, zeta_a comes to -0.16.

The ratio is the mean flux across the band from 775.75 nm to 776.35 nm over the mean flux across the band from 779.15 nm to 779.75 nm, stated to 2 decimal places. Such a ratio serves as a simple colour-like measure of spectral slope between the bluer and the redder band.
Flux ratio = 1.06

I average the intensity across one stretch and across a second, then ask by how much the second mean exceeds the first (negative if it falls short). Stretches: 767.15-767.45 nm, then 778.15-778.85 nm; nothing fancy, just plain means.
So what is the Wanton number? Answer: 0.01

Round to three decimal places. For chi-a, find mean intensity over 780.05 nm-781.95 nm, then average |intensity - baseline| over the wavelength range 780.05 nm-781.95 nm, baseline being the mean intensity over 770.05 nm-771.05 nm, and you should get 0.163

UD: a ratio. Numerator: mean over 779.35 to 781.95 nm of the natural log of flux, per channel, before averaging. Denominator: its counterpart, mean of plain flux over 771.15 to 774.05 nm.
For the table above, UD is 0.328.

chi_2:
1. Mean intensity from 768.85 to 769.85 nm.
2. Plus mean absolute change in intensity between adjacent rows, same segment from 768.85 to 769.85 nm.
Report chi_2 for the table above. 4.86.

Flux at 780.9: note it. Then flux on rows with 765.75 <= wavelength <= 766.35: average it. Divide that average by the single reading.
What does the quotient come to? 1.03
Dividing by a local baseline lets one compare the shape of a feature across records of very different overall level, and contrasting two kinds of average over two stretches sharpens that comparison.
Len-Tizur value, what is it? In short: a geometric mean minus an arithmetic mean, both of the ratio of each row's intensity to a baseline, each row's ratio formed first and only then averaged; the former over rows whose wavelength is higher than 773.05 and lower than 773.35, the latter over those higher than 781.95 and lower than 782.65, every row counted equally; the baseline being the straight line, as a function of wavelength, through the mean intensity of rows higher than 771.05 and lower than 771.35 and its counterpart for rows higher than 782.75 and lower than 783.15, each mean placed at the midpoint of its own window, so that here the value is -0.010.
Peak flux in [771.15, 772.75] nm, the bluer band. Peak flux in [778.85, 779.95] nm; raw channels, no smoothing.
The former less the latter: 0.40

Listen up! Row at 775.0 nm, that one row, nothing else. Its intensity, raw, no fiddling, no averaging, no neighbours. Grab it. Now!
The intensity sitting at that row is 4.67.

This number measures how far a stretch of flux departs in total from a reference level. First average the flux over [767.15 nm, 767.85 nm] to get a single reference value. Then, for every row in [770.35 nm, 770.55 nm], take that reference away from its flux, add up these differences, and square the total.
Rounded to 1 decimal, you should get 0.0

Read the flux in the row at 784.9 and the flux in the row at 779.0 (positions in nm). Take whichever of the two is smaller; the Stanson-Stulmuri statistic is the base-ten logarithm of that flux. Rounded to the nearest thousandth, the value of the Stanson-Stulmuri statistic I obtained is 0.651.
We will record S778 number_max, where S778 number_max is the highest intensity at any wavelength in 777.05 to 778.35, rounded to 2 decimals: 5.12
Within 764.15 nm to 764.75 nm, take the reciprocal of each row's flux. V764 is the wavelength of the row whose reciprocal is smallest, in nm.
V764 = 764.7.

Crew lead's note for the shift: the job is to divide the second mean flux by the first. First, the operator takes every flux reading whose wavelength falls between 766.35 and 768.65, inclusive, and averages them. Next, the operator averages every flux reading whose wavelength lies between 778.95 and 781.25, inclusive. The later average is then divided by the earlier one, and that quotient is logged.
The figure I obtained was 0.977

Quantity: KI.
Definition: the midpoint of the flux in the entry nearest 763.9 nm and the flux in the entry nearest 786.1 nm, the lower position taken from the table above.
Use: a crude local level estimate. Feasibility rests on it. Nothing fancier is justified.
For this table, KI 4.9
